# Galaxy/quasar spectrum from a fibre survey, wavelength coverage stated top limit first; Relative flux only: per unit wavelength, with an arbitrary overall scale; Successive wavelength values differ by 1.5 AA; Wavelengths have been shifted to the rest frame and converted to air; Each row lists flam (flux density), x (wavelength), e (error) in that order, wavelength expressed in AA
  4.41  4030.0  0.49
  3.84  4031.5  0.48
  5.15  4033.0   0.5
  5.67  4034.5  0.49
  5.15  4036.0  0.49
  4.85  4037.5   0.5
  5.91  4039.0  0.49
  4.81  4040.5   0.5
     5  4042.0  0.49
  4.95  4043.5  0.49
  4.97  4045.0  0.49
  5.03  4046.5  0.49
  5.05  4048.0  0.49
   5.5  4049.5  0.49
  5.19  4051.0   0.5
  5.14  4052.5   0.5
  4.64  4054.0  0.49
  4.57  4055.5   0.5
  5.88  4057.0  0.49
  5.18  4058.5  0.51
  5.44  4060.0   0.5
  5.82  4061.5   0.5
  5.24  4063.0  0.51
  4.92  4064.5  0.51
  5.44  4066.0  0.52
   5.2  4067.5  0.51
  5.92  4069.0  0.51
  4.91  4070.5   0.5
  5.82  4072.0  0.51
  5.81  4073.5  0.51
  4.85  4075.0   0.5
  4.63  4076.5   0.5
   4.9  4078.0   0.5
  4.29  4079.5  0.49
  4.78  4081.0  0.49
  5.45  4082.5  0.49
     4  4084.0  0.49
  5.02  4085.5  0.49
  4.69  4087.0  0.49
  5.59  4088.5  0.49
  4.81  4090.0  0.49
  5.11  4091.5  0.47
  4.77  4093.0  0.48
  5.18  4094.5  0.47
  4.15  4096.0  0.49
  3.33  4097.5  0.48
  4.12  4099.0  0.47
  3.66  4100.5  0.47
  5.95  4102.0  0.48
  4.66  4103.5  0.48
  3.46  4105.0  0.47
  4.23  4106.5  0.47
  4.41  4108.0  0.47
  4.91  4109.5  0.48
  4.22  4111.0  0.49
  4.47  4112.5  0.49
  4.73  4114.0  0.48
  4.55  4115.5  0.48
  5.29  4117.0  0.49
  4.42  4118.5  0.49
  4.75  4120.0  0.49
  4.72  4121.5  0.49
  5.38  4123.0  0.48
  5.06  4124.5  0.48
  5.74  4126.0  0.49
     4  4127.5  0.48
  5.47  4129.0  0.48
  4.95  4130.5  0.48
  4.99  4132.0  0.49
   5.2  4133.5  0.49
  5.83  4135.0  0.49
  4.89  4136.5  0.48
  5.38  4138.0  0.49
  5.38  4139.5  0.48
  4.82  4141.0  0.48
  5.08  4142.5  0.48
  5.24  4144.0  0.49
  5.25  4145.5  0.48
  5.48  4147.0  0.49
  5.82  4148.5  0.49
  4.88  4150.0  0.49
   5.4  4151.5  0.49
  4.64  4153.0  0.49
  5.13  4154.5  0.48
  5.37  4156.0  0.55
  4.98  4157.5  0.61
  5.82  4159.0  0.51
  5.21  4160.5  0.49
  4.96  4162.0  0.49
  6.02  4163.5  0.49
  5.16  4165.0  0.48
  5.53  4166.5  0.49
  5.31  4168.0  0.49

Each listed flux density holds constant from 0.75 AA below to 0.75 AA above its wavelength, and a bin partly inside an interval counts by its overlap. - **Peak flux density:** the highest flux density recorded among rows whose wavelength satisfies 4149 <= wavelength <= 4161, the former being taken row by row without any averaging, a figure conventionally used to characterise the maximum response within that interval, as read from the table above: 5.82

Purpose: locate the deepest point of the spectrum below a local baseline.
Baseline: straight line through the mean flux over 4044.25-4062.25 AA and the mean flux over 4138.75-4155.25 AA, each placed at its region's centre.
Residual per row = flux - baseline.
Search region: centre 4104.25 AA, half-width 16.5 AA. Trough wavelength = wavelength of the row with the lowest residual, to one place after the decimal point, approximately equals 4097.5 AA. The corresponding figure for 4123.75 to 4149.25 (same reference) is 4127.5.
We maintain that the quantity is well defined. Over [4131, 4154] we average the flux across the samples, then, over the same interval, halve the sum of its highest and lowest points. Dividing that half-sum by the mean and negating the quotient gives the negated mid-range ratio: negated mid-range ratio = -1.00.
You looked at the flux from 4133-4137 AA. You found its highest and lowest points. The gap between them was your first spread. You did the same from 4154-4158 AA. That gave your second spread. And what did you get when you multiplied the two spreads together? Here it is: 0.37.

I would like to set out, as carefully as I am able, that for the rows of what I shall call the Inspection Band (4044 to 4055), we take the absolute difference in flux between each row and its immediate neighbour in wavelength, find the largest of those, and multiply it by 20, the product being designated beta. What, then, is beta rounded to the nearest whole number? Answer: 10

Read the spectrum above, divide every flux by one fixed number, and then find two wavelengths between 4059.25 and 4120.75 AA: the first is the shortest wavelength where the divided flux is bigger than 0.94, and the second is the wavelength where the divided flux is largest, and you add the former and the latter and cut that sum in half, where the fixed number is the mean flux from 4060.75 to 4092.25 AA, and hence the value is 4081.0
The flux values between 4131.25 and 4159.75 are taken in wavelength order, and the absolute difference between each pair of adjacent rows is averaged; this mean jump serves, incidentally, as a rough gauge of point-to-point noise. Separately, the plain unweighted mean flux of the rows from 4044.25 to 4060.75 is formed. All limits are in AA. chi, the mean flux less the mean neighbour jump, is 4.7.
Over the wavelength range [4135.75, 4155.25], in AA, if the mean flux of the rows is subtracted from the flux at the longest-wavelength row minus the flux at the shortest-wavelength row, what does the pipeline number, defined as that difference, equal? -4.9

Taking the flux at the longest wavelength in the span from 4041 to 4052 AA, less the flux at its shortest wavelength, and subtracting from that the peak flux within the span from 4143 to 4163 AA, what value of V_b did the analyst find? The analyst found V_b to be -5.6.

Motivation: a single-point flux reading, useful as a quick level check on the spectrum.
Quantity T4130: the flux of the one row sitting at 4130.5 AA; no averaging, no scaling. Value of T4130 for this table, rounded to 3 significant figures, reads 4.95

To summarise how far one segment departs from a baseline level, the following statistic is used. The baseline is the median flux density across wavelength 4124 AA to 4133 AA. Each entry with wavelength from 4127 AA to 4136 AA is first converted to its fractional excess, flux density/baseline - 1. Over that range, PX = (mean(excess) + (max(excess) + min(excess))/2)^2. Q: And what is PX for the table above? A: 0.000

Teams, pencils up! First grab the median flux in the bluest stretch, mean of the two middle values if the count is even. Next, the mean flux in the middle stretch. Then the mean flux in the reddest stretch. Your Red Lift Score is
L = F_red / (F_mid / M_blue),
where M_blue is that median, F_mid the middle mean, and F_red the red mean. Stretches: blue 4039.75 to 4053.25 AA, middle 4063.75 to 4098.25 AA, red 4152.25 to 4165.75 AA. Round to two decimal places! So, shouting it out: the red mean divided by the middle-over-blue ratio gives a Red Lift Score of 5.35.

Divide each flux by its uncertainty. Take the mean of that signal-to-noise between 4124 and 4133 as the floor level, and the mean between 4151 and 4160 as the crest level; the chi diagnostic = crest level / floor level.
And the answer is 0.97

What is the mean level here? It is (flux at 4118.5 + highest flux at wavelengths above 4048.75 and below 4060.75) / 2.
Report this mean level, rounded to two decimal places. 5.15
